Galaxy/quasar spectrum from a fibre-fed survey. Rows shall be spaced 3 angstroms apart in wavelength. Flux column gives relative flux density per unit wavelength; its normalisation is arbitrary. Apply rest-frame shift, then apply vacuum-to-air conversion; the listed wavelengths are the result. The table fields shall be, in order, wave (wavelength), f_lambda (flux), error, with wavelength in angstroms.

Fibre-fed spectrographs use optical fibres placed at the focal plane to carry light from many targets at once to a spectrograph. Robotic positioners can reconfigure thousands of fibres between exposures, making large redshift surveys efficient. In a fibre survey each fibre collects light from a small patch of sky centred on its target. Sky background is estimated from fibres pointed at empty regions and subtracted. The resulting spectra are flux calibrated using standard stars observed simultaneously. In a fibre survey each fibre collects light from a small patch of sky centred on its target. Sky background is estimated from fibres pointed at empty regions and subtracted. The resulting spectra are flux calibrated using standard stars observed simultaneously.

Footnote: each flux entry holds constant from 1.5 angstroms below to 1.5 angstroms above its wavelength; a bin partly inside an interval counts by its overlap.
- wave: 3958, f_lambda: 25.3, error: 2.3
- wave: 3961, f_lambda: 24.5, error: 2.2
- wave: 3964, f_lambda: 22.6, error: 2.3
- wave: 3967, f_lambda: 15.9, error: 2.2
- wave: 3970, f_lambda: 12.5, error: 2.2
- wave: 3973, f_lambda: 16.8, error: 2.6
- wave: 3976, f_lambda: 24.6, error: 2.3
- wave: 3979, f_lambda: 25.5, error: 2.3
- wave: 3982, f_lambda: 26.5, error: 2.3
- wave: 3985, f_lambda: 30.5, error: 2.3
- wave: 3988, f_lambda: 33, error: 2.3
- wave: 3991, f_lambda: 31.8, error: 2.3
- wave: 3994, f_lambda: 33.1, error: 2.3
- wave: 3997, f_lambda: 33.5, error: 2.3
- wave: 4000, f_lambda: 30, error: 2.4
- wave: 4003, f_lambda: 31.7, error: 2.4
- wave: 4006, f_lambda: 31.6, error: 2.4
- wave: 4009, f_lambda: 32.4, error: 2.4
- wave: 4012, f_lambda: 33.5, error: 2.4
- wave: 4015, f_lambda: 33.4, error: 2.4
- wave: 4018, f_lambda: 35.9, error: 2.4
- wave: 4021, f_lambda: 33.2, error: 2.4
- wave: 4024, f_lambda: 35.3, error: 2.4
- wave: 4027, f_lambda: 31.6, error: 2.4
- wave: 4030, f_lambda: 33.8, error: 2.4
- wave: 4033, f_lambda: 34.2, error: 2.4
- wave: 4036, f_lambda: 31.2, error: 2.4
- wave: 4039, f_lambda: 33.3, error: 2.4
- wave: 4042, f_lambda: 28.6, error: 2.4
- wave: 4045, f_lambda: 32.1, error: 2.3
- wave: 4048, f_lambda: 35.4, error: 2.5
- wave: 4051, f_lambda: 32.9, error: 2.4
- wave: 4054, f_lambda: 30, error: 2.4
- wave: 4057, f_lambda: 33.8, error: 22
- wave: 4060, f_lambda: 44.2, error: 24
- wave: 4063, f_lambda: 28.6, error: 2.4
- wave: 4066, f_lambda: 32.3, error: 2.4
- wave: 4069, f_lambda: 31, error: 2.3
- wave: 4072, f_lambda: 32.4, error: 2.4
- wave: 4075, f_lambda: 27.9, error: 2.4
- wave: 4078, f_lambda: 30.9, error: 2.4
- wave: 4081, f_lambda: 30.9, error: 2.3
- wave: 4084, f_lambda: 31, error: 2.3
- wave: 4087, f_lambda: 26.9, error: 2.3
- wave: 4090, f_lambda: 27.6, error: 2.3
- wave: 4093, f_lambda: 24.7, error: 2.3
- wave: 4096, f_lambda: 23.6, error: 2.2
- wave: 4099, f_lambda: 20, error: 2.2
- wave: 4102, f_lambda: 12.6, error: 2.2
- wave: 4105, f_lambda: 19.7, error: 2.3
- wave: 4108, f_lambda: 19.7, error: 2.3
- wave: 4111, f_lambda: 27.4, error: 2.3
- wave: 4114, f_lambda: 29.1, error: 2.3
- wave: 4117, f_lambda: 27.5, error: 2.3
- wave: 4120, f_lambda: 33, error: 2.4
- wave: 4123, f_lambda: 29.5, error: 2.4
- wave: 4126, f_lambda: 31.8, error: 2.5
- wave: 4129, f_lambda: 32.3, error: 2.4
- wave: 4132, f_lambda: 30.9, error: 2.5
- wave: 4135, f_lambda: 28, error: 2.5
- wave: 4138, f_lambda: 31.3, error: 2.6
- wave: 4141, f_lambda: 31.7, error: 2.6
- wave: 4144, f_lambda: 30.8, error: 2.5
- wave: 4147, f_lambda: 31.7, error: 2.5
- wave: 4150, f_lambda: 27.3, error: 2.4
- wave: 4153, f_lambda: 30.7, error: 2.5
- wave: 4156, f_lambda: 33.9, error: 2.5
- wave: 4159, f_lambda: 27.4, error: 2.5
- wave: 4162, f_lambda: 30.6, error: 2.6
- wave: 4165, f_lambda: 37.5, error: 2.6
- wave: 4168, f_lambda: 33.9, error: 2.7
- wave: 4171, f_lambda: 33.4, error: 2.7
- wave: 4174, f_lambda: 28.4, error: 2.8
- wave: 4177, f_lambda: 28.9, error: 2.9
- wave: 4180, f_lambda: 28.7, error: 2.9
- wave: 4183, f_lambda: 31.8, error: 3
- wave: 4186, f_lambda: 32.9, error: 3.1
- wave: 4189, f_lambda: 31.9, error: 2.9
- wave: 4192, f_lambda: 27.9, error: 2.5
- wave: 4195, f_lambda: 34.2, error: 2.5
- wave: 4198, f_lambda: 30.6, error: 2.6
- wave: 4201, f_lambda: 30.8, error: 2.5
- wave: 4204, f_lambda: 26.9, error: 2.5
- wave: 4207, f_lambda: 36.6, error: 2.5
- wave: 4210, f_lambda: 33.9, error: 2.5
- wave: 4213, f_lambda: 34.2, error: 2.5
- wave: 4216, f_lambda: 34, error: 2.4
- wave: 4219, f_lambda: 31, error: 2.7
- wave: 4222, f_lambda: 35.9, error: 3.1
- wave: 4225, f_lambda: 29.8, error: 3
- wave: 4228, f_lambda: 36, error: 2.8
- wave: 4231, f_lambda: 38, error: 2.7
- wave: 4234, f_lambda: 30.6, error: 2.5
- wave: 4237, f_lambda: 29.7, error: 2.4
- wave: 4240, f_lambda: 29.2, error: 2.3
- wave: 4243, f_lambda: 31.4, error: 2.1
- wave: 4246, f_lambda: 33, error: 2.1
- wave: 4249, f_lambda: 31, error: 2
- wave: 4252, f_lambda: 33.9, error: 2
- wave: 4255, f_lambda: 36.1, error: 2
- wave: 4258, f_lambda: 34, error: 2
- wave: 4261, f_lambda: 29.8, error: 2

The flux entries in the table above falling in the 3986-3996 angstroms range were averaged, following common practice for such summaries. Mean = 32.6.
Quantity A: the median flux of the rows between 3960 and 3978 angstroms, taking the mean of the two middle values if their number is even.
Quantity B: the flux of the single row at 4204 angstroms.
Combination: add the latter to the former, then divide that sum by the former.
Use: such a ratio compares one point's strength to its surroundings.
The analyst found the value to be 2.4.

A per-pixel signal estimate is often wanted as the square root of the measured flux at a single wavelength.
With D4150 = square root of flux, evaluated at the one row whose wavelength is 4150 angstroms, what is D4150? 5.22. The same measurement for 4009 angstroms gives 5.69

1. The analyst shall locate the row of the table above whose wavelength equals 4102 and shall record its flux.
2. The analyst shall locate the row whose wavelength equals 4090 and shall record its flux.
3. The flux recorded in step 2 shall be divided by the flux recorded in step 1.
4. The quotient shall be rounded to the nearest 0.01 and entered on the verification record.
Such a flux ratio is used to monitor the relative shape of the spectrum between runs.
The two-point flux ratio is 2.19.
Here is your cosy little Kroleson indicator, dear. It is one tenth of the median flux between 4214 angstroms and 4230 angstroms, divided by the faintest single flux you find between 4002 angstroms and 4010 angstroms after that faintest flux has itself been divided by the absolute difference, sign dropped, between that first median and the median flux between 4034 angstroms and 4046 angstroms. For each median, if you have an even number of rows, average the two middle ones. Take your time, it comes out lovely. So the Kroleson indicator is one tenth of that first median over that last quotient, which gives 0.25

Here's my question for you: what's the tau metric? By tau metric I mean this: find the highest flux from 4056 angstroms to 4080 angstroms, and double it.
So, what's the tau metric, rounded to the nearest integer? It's 88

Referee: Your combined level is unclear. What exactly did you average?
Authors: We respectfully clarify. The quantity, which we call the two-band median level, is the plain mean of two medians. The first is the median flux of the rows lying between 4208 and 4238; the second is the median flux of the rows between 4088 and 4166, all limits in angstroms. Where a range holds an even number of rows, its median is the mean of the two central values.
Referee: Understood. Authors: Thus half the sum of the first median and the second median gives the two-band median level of 32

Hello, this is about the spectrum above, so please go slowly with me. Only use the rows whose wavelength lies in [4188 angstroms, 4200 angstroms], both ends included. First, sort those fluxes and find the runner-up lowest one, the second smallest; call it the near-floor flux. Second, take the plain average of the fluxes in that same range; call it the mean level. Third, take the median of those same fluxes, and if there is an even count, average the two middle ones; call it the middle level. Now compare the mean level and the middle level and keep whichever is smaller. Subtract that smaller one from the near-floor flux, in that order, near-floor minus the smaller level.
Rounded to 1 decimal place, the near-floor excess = -0.5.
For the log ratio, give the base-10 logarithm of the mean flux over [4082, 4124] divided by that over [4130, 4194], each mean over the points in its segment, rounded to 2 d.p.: -0.09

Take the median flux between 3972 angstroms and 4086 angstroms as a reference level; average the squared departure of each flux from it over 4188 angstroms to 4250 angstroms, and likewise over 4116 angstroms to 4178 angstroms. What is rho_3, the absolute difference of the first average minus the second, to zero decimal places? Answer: 1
